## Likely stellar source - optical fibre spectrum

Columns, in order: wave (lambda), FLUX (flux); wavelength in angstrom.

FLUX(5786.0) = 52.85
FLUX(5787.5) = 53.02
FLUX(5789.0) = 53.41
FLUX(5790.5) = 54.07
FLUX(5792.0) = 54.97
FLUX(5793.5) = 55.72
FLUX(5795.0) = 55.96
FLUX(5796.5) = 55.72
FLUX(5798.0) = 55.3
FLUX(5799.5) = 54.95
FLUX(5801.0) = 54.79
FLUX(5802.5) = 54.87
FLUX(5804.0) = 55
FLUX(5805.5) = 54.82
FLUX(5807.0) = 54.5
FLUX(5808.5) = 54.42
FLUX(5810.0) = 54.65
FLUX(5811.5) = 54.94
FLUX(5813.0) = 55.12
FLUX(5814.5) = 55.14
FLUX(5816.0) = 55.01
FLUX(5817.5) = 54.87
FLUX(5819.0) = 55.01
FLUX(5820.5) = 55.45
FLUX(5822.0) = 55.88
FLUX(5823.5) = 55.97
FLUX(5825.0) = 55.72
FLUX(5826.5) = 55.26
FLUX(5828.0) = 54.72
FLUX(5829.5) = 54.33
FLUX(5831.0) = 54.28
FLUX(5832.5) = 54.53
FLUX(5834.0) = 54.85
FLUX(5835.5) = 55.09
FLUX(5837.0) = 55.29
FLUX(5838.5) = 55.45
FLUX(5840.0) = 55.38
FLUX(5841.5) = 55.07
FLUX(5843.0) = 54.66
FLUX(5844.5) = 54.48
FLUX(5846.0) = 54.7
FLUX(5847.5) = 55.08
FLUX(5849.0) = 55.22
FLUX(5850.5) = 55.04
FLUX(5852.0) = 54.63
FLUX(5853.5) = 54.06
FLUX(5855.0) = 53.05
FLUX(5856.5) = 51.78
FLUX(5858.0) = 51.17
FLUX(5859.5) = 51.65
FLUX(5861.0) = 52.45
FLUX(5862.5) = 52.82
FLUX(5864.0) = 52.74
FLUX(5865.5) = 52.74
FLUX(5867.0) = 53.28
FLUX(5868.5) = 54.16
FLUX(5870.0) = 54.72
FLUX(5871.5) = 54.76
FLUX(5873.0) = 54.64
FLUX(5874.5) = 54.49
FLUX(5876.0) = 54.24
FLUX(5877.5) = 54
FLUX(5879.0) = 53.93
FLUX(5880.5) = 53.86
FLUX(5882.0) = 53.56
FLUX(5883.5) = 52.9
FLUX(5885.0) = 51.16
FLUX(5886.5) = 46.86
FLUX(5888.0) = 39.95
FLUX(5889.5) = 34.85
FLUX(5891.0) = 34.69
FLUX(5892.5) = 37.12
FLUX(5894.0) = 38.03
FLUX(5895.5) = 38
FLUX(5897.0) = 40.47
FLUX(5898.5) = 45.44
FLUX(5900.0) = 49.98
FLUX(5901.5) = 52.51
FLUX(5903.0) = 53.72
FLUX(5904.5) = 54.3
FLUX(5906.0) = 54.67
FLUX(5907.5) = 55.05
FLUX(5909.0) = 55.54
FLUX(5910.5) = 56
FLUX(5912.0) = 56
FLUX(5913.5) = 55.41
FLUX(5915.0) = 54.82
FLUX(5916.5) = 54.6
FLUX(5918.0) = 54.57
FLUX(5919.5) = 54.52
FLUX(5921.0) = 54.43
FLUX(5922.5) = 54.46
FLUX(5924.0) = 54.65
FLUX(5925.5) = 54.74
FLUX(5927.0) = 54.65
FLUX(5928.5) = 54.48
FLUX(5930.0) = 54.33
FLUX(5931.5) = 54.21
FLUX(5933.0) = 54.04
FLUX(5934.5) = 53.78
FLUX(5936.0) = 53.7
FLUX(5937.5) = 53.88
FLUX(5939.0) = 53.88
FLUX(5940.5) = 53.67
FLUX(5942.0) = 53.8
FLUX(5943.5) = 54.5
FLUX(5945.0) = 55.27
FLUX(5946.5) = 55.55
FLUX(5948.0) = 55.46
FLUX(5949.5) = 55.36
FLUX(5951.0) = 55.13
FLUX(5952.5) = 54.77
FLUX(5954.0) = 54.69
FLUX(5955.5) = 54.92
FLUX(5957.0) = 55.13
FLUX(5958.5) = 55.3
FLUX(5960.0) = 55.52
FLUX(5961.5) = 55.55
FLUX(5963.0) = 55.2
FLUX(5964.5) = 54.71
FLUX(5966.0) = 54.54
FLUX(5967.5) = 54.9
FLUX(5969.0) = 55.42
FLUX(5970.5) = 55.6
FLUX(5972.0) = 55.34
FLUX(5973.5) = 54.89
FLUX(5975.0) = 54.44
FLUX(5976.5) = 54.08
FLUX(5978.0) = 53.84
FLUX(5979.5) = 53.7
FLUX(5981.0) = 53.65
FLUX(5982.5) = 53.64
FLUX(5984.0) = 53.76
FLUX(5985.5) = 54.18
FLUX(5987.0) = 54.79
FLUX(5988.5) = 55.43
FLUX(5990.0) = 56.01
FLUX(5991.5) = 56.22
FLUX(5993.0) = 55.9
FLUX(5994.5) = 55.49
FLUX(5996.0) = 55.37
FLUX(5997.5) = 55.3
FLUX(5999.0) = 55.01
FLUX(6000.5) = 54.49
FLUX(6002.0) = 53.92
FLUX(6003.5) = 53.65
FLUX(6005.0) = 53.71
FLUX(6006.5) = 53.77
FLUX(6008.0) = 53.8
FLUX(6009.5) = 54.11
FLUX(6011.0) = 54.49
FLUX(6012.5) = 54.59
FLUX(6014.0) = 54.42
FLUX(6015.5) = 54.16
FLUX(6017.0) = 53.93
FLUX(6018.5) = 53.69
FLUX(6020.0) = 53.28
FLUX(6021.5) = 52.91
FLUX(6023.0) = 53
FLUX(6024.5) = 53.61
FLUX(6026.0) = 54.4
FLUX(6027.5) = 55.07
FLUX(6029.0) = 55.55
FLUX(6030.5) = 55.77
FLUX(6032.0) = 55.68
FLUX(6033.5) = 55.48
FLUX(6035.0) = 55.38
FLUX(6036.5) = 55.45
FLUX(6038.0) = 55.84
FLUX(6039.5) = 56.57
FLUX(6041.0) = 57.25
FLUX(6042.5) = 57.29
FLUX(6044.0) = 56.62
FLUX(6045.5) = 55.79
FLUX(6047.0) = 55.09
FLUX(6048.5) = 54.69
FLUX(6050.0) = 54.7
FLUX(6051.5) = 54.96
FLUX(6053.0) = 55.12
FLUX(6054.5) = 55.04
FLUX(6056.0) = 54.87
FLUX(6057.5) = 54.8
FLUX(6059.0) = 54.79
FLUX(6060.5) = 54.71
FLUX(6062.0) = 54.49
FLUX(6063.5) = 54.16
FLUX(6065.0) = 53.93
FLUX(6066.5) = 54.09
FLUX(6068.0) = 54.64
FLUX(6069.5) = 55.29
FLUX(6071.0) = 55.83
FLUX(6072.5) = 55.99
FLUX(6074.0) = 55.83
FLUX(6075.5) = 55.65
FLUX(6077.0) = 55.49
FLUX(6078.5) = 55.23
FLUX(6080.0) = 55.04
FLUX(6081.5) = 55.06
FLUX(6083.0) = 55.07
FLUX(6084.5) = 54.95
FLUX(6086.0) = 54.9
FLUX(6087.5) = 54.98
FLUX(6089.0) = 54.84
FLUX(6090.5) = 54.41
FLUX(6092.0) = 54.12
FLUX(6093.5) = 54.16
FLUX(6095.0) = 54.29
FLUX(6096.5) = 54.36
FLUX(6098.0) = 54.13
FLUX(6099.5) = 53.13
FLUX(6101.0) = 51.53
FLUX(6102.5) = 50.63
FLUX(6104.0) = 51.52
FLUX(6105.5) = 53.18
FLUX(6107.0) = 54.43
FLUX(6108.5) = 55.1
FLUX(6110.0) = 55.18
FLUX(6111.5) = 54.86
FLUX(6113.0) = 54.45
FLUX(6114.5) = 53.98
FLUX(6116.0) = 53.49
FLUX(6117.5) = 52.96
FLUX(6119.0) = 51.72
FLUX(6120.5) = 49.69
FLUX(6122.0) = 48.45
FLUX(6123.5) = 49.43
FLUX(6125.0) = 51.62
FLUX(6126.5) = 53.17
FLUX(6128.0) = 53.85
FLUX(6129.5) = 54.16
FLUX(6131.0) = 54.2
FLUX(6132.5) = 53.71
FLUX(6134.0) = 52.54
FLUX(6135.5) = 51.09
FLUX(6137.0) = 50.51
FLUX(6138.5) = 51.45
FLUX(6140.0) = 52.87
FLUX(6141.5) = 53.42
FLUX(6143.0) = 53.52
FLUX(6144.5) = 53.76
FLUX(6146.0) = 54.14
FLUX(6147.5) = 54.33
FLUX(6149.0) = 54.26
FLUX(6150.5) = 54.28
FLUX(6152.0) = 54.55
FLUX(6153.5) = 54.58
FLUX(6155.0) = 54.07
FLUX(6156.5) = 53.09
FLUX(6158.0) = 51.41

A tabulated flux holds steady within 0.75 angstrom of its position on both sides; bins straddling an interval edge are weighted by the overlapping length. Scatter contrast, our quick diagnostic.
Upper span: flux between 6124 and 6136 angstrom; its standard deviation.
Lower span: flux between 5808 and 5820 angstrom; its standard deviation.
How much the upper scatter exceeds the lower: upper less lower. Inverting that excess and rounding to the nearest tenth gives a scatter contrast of 1.1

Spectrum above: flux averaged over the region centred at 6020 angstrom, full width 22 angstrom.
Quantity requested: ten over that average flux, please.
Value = 0.185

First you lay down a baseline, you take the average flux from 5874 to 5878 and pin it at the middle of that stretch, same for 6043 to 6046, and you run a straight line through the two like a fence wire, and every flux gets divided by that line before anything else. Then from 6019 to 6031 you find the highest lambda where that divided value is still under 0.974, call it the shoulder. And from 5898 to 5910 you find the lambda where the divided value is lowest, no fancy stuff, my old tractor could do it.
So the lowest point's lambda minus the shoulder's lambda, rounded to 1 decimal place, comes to -127.5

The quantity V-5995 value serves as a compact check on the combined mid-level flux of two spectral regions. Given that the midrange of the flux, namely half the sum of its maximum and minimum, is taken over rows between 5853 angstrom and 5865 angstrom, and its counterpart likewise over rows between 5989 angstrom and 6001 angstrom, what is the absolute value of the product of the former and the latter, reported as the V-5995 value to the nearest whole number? 2913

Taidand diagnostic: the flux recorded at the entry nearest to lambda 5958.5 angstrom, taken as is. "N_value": 55.3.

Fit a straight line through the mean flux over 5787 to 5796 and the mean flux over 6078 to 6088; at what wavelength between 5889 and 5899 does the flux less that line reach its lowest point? 5891.0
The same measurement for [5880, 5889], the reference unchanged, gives 5888.0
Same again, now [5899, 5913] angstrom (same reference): 5900.0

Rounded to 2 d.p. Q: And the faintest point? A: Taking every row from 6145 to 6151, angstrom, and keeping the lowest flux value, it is 54.14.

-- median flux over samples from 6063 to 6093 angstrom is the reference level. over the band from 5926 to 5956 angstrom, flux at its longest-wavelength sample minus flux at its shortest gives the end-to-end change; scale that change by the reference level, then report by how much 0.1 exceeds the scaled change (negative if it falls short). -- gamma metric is 0.095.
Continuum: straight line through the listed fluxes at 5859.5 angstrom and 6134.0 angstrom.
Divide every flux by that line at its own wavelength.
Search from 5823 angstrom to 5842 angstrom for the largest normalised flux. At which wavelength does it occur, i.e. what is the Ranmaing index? 5823.5 angstrom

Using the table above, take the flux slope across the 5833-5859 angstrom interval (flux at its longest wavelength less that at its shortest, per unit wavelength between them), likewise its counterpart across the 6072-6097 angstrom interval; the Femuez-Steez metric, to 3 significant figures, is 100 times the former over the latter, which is 226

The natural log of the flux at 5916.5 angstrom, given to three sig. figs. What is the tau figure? 4.00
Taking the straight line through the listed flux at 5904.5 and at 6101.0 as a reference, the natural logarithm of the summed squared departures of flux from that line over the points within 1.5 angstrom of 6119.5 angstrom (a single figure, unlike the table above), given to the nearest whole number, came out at 1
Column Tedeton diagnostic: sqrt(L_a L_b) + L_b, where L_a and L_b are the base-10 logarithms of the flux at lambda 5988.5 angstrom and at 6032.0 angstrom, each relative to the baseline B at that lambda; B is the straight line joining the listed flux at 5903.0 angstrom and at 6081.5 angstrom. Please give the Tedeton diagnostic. 0.016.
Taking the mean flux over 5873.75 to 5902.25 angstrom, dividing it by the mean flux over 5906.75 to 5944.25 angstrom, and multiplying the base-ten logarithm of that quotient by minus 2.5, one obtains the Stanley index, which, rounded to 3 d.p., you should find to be 0.170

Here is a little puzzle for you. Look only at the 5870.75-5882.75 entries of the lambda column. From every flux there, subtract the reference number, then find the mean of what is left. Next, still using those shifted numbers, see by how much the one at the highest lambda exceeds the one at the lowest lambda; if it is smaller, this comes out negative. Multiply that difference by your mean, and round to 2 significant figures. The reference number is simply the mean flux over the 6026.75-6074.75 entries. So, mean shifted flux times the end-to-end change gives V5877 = 1.4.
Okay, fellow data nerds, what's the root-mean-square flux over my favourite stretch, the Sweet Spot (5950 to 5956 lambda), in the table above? 54.9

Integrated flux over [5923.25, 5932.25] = 491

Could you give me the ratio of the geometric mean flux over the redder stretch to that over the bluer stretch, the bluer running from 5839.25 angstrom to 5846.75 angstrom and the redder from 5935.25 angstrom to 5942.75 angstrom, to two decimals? 0.98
